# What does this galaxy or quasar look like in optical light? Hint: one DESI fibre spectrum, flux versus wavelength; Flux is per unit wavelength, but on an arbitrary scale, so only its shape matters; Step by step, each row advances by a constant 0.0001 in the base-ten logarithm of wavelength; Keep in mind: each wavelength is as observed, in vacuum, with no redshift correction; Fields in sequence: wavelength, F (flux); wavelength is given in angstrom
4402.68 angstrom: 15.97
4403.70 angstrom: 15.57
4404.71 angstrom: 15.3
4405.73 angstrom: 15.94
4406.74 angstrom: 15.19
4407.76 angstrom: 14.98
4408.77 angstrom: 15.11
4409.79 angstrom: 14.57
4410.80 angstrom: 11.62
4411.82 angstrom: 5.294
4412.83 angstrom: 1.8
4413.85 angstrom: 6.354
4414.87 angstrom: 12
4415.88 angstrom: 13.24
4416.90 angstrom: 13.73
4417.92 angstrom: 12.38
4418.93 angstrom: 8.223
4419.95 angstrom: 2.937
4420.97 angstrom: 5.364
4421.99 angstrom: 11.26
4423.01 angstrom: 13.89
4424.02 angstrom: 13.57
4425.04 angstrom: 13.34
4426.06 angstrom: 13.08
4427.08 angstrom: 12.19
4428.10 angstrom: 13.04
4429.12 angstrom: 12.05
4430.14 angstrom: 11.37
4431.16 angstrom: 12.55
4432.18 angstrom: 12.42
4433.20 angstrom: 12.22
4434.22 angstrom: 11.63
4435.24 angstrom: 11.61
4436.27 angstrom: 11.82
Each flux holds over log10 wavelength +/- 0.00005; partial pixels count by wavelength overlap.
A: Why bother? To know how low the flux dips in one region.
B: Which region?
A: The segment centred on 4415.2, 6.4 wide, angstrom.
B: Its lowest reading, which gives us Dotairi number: 1.8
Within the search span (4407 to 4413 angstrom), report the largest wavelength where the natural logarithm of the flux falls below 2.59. 4412.83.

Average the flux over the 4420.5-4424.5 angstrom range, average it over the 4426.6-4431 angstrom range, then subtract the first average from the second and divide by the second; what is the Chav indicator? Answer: 0.09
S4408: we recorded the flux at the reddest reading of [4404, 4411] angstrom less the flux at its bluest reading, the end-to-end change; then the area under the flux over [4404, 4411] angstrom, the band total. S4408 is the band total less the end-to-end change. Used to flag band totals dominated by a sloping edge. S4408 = 108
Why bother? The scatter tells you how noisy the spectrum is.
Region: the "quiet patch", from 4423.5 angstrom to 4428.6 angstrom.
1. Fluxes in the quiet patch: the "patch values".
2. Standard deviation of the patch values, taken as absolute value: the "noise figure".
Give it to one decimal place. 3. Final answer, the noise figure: 0.5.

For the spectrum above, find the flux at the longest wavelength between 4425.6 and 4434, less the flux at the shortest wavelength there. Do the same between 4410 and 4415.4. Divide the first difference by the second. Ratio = -2.3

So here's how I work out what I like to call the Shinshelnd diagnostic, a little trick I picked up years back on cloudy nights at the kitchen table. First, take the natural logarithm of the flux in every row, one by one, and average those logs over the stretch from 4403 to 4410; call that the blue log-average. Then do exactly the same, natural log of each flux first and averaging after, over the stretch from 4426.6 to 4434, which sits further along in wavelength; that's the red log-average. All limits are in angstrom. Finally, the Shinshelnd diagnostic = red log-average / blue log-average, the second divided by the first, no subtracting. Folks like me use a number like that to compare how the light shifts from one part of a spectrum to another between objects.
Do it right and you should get 0.92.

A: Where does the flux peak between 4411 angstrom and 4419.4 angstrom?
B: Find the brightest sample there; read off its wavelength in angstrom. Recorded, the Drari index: 4416.90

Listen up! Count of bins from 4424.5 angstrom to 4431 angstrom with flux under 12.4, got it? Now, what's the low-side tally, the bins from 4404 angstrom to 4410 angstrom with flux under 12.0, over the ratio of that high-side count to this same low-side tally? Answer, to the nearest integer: 0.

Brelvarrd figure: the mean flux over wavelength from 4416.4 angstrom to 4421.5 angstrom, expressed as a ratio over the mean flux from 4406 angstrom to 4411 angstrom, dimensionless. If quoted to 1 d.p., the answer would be 0.6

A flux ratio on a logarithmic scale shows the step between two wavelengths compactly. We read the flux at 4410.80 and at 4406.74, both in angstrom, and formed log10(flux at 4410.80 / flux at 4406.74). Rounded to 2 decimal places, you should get -0.12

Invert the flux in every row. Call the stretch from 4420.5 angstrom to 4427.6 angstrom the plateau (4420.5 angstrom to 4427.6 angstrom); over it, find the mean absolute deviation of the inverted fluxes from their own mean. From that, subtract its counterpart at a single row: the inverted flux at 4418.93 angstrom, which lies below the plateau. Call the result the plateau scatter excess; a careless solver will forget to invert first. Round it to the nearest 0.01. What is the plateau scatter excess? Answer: -0.10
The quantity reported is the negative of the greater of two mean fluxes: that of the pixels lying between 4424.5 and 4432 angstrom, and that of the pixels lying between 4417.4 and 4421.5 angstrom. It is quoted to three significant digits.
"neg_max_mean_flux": -12.5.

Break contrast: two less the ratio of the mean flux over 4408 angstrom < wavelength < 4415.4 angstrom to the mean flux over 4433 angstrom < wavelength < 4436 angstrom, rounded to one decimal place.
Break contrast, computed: 1.2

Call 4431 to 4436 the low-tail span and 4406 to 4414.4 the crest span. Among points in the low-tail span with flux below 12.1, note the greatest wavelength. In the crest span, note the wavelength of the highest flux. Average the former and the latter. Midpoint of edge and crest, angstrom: 4421.0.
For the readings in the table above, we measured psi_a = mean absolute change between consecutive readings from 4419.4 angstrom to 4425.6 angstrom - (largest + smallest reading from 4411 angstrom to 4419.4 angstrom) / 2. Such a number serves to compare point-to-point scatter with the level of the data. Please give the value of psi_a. -5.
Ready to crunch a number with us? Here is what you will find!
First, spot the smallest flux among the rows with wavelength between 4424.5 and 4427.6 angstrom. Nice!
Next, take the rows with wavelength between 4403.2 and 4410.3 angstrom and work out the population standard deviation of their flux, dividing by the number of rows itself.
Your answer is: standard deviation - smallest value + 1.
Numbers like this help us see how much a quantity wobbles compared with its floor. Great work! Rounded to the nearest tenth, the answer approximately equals -10.8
